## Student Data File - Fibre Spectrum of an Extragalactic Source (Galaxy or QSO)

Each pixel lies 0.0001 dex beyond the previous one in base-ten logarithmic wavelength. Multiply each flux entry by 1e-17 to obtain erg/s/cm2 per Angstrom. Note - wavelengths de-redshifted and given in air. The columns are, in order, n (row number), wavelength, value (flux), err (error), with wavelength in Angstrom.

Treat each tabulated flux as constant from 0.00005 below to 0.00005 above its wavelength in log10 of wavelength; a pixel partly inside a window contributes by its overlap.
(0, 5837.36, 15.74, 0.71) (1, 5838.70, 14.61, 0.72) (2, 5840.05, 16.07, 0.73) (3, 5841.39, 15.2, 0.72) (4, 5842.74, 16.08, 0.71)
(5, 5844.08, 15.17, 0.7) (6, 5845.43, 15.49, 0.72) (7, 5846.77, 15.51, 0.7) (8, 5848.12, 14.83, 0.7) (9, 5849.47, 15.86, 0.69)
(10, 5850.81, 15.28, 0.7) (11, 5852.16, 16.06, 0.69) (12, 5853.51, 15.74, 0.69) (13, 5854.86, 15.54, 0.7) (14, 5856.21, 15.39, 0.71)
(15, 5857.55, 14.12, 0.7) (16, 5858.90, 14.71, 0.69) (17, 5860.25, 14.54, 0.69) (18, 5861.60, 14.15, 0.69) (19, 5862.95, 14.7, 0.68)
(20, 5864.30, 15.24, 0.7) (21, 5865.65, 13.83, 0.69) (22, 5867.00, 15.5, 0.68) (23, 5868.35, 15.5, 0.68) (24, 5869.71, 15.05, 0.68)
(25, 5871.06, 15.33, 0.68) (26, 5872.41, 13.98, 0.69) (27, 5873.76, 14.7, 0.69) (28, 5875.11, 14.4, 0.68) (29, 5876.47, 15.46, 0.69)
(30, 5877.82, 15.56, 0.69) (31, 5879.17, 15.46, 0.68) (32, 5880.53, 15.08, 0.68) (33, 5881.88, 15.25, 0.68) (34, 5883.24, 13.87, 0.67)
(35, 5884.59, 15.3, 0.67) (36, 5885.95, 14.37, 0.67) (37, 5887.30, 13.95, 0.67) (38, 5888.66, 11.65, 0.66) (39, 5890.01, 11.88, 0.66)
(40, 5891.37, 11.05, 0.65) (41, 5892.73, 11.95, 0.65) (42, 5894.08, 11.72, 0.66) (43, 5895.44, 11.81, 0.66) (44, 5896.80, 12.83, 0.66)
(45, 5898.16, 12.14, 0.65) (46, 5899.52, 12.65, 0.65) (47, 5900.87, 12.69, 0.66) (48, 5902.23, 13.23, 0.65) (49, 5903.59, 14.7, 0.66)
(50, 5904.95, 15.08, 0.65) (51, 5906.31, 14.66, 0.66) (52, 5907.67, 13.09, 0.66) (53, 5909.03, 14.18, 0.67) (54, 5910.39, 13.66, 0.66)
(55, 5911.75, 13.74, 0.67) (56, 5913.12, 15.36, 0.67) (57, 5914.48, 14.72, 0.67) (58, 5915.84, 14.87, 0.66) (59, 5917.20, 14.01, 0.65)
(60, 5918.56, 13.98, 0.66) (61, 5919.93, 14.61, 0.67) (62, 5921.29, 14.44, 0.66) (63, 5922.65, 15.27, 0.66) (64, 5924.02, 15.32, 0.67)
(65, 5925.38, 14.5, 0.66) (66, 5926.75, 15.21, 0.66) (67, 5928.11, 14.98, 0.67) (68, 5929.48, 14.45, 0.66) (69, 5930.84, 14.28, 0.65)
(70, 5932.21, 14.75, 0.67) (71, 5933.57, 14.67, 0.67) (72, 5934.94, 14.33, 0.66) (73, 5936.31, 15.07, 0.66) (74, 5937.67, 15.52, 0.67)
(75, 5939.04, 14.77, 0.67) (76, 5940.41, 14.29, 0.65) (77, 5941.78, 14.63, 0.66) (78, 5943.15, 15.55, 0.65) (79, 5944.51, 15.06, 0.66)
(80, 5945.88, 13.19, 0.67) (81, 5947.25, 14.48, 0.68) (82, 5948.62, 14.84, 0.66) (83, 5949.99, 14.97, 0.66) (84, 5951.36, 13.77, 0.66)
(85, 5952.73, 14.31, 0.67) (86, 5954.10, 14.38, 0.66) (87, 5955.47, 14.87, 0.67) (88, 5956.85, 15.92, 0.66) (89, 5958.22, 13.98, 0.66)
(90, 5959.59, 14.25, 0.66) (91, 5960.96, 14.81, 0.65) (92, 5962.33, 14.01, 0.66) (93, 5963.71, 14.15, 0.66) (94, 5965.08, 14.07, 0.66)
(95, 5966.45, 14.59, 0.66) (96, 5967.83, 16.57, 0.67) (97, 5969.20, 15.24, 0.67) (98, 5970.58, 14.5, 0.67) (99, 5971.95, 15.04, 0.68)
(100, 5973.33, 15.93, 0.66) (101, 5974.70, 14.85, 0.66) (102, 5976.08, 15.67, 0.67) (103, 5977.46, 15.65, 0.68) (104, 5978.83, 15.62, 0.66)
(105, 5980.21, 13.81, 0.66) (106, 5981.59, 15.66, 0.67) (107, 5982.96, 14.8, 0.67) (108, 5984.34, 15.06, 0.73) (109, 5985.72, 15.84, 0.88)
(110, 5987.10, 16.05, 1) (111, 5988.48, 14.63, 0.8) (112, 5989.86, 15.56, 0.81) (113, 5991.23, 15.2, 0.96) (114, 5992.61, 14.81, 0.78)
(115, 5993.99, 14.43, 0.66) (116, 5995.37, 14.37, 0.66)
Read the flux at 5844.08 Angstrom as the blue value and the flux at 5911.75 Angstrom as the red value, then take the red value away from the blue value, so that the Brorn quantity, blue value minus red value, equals 1.4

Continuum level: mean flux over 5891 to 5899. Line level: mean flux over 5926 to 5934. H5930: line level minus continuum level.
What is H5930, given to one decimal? 2.8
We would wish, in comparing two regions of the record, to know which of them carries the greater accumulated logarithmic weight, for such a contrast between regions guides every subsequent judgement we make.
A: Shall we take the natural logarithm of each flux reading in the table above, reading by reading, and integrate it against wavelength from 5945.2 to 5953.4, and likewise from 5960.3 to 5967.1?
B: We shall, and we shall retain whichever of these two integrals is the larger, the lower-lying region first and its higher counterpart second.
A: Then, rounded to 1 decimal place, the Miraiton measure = 21.8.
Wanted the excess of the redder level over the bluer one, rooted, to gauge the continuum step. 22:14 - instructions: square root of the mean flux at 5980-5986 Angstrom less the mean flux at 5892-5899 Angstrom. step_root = 1.7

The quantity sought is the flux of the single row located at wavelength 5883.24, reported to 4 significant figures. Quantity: 13.87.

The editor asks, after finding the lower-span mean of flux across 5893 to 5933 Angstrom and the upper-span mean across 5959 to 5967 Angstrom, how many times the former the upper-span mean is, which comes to 1.02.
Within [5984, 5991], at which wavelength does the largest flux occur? 5987.10 Angstrom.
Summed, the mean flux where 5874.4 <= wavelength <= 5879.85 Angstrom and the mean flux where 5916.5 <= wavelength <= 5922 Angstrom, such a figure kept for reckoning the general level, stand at 29.5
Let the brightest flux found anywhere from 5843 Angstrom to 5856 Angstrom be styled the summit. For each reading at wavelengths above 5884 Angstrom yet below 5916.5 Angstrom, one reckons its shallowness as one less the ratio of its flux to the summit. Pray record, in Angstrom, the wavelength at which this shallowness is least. 5913.12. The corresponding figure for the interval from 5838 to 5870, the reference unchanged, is 5842.74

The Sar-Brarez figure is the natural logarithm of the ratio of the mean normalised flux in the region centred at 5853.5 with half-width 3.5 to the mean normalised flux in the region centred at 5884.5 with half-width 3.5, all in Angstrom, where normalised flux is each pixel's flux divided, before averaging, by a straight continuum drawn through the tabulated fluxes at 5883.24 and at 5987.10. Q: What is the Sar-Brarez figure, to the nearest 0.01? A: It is 0.12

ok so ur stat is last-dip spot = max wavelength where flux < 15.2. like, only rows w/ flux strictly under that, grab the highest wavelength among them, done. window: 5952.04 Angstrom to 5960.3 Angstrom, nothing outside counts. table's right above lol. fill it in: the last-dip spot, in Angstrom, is 5959.59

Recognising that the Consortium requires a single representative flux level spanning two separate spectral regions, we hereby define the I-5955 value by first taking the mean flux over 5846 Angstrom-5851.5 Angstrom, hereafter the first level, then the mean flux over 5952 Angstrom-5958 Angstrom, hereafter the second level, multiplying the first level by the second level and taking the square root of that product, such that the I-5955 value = 15.1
